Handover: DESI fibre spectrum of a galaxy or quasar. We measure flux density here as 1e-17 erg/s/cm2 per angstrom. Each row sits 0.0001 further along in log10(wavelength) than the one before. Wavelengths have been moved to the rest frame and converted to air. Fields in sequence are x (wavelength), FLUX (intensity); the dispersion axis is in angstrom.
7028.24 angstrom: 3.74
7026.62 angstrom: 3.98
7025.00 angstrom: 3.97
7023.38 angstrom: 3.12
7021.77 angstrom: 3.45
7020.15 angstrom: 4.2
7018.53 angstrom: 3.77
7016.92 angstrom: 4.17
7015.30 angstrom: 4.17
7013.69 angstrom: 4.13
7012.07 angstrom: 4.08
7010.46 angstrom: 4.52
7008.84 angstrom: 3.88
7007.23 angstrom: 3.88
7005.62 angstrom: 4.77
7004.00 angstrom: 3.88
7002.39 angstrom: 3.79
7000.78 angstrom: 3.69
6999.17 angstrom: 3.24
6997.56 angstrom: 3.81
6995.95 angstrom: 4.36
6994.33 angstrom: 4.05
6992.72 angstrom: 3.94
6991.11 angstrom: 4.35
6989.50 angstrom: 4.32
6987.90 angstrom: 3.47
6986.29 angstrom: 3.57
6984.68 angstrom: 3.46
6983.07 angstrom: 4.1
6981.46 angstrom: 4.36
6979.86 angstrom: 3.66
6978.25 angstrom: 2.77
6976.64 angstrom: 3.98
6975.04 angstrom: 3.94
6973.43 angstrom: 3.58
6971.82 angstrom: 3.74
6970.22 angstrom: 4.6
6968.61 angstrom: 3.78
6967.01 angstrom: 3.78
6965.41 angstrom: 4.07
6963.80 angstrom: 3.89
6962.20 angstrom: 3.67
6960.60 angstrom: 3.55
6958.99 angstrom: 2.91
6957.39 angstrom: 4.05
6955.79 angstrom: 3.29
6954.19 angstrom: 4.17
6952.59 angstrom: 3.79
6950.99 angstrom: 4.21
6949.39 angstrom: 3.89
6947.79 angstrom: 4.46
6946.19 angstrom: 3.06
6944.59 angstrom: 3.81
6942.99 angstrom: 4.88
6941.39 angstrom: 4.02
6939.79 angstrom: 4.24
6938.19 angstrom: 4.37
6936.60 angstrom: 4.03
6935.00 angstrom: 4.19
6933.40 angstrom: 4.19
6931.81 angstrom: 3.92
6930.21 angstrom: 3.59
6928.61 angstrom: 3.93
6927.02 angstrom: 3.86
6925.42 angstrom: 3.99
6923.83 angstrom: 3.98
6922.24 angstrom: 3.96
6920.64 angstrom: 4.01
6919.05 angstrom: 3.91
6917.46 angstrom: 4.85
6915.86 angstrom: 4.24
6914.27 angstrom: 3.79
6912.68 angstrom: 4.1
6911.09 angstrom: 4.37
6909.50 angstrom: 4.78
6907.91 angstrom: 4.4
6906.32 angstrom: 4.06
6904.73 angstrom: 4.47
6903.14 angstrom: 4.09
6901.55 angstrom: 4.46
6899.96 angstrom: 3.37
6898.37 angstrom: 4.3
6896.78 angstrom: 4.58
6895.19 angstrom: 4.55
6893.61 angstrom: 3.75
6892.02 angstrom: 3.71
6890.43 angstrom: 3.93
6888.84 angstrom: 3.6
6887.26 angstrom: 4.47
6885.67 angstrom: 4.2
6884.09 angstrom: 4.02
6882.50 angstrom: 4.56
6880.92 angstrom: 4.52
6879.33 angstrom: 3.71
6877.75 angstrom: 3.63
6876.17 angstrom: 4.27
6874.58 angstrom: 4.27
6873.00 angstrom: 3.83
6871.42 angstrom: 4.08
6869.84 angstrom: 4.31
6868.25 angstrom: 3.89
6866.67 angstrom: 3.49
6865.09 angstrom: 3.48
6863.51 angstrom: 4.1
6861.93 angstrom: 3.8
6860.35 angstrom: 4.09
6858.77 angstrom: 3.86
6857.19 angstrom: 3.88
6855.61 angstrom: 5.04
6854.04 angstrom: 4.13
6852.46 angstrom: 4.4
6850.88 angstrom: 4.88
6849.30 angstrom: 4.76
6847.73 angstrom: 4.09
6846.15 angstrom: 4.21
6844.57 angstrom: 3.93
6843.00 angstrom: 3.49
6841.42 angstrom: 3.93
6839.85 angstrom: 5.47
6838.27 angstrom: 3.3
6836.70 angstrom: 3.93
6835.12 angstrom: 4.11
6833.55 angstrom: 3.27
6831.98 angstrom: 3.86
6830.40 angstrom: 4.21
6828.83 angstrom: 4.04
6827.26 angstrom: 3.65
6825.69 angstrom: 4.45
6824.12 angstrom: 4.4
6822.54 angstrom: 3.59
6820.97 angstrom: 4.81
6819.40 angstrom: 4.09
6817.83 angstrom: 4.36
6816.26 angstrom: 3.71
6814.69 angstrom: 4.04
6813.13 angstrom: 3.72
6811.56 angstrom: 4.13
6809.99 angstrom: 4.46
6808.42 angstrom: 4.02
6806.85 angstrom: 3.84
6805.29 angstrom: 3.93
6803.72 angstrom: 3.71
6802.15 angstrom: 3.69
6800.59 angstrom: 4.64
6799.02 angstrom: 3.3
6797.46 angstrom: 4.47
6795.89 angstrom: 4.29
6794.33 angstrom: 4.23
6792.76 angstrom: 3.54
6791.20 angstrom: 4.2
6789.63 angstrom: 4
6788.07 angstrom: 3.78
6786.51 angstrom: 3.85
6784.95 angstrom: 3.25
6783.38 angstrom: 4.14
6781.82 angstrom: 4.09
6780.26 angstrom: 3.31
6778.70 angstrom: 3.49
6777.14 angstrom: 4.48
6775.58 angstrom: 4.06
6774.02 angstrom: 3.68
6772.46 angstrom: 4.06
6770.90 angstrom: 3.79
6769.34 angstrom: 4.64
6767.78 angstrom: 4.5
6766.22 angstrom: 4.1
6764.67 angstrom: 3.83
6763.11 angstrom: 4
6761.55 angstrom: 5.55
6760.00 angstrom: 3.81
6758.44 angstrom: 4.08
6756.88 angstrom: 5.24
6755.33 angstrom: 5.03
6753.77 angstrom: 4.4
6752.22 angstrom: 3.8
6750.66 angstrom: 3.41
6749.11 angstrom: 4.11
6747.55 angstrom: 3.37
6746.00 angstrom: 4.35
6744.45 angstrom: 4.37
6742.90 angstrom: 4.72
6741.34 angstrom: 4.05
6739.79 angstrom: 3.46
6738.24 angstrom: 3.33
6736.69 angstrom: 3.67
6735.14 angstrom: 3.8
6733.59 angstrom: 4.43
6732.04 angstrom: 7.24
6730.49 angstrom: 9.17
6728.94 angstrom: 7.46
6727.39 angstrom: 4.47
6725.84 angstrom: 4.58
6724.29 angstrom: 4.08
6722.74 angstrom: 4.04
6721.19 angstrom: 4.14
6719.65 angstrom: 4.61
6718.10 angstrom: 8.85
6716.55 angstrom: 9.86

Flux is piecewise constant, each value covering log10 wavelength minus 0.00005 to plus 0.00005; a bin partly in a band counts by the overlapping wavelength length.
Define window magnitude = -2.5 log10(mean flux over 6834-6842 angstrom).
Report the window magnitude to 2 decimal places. -1.54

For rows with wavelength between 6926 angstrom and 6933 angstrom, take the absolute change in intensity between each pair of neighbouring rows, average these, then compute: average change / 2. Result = 0.123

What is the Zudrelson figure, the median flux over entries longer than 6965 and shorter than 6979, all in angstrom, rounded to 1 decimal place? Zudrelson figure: 3.8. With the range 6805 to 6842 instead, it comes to 4.0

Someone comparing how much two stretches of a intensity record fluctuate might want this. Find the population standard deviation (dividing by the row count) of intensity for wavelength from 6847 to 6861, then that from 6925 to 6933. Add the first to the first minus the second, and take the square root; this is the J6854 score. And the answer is 0.8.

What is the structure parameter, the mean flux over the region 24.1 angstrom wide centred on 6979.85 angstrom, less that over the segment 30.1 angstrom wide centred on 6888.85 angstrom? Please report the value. -0.3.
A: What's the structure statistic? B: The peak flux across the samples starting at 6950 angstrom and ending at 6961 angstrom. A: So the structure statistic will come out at 4.21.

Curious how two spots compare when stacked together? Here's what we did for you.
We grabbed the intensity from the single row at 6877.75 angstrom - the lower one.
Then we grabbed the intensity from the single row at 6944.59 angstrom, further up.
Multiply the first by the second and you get 13.8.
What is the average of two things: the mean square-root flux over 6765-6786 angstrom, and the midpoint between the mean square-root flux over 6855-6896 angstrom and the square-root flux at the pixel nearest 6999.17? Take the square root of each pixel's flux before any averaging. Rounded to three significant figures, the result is 1.95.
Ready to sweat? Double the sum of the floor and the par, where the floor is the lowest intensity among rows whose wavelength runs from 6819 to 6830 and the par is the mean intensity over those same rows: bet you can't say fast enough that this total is 15.5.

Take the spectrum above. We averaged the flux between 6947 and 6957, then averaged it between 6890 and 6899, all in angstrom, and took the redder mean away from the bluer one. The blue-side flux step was 0.17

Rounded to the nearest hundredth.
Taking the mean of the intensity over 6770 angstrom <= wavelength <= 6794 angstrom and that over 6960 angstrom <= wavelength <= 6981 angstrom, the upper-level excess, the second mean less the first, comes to -0.08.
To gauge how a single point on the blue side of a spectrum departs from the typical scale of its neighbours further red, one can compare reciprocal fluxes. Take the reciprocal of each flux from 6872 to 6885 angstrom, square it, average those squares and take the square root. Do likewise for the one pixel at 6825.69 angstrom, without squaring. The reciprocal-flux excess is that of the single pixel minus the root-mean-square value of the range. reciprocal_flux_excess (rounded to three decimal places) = -0.022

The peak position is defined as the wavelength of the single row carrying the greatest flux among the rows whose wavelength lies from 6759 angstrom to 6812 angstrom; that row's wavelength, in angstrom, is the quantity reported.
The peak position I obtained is 6761.55 angstrom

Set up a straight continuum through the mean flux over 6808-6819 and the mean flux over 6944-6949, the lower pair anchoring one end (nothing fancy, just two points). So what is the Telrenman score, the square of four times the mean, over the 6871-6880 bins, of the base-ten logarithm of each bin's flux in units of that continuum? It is 0.000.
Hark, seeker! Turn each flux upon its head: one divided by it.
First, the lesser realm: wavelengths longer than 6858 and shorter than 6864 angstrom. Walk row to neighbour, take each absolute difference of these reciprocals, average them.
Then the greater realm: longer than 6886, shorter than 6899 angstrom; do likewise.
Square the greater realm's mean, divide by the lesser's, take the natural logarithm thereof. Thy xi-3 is -3.5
